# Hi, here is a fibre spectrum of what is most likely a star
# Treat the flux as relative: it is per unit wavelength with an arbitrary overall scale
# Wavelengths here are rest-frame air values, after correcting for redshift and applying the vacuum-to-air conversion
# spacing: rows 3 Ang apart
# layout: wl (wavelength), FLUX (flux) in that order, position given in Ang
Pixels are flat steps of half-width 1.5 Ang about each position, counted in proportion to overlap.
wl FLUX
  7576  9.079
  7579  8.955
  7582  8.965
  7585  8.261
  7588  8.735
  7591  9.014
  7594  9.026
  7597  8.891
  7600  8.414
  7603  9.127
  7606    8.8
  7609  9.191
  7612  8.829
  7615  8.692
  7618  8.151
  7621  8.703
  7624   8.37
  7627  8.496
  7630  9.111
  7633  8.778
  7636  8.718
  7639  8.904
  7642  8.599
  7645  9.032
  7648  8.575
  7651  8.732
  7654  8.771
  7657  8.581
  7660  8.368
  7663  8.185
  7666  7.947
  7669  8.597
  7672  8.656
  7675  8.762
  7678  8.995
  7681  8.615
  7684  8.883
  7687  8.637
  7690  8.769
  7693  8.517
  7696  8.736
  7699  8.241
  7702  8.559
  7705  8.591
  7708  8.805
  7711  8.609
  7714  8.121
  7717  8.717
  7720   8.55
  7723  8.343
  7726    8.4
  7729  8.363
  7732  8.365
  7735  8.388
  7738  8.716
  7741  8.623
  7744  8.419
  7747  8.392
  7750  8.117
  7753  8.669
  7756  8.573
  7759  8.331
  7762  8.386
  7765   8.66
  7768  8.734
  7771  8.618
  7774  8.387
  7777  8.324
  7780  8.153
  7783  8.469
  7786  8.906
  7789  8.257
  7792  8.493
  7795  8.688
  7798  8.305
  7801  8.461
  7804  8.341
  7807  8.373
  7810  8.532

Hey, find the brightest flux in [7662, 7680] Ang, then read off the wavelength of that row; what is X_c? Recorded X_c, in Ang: 7678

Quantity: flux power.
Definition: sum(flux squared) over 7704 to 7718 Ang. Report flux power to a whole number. 367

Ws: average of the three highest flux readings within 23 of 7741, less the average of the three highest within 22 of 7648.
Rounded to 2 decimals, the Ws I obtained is -0.35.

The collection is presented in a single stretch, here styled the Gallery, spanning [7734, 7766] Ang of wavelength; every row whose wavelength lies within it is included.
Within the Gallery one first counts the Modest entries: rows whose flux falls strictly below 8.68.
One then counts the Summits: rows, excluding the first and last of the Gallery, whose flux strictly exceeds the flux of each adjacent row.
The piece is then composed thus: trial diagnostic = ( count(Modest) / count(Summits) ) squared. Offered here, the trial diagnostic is 25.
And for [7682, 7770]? 10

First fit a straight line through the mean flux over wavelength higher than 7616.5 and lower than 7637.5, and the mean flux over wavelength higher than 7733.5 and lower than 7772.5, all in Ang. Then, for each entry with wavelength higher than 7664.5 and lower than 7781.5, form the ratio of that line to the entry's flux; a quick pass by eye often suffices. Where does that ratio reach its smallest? 7678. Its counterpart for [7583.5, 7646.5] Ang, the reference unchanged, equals 7609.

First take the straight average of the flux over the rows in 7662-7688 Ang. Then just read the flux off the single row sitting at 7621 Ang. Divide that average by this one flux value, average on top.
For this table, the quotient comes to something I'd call 0.99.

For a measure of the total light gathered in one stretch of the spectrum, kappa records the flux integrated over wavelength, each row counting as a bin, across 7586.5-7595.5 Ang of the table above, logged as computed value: 80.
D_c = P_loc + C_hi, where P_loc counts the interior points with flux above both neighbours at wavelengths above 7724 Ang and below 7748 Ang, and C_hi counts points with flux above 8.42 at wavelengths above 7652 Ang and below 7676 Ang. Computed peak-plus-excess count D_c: 6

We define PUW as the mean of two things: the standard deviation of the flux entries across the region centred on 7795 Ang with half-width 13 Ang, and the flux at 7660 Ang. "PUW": 4.3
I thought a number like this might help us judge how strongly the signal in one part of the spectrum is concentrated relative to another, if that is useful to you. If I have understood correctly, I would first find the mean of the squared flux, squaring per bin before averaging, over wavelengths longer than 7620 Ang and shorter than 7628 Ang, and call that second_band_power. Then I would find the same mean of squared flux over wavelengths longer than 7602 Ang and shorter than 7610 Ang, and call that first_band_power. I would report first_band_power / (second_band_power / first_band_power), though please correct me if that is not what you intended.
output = 92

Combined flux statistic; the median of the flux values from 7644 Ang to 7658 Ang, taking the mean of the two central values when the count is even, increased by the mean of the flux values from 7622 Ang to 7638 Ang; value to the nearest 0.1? 17.4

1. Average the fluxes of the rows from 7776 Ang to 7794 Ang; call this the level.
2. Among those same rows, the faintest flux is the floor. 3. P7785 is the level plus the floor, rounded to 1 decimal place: 16.6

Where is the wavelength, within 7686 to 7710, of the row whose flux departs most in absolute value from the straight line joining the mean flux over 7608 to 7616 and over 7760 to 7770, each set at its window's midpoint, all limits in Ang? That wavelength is 7699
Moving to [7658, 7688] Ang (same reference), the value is 7666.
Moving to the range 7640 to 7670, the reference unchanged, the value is 7666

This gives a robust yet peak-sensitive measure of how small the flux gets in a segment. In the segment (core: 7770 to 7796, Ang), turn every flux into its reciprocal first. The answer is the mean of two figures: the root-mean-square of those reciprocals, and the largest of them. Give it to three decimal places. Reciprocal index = 0.120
